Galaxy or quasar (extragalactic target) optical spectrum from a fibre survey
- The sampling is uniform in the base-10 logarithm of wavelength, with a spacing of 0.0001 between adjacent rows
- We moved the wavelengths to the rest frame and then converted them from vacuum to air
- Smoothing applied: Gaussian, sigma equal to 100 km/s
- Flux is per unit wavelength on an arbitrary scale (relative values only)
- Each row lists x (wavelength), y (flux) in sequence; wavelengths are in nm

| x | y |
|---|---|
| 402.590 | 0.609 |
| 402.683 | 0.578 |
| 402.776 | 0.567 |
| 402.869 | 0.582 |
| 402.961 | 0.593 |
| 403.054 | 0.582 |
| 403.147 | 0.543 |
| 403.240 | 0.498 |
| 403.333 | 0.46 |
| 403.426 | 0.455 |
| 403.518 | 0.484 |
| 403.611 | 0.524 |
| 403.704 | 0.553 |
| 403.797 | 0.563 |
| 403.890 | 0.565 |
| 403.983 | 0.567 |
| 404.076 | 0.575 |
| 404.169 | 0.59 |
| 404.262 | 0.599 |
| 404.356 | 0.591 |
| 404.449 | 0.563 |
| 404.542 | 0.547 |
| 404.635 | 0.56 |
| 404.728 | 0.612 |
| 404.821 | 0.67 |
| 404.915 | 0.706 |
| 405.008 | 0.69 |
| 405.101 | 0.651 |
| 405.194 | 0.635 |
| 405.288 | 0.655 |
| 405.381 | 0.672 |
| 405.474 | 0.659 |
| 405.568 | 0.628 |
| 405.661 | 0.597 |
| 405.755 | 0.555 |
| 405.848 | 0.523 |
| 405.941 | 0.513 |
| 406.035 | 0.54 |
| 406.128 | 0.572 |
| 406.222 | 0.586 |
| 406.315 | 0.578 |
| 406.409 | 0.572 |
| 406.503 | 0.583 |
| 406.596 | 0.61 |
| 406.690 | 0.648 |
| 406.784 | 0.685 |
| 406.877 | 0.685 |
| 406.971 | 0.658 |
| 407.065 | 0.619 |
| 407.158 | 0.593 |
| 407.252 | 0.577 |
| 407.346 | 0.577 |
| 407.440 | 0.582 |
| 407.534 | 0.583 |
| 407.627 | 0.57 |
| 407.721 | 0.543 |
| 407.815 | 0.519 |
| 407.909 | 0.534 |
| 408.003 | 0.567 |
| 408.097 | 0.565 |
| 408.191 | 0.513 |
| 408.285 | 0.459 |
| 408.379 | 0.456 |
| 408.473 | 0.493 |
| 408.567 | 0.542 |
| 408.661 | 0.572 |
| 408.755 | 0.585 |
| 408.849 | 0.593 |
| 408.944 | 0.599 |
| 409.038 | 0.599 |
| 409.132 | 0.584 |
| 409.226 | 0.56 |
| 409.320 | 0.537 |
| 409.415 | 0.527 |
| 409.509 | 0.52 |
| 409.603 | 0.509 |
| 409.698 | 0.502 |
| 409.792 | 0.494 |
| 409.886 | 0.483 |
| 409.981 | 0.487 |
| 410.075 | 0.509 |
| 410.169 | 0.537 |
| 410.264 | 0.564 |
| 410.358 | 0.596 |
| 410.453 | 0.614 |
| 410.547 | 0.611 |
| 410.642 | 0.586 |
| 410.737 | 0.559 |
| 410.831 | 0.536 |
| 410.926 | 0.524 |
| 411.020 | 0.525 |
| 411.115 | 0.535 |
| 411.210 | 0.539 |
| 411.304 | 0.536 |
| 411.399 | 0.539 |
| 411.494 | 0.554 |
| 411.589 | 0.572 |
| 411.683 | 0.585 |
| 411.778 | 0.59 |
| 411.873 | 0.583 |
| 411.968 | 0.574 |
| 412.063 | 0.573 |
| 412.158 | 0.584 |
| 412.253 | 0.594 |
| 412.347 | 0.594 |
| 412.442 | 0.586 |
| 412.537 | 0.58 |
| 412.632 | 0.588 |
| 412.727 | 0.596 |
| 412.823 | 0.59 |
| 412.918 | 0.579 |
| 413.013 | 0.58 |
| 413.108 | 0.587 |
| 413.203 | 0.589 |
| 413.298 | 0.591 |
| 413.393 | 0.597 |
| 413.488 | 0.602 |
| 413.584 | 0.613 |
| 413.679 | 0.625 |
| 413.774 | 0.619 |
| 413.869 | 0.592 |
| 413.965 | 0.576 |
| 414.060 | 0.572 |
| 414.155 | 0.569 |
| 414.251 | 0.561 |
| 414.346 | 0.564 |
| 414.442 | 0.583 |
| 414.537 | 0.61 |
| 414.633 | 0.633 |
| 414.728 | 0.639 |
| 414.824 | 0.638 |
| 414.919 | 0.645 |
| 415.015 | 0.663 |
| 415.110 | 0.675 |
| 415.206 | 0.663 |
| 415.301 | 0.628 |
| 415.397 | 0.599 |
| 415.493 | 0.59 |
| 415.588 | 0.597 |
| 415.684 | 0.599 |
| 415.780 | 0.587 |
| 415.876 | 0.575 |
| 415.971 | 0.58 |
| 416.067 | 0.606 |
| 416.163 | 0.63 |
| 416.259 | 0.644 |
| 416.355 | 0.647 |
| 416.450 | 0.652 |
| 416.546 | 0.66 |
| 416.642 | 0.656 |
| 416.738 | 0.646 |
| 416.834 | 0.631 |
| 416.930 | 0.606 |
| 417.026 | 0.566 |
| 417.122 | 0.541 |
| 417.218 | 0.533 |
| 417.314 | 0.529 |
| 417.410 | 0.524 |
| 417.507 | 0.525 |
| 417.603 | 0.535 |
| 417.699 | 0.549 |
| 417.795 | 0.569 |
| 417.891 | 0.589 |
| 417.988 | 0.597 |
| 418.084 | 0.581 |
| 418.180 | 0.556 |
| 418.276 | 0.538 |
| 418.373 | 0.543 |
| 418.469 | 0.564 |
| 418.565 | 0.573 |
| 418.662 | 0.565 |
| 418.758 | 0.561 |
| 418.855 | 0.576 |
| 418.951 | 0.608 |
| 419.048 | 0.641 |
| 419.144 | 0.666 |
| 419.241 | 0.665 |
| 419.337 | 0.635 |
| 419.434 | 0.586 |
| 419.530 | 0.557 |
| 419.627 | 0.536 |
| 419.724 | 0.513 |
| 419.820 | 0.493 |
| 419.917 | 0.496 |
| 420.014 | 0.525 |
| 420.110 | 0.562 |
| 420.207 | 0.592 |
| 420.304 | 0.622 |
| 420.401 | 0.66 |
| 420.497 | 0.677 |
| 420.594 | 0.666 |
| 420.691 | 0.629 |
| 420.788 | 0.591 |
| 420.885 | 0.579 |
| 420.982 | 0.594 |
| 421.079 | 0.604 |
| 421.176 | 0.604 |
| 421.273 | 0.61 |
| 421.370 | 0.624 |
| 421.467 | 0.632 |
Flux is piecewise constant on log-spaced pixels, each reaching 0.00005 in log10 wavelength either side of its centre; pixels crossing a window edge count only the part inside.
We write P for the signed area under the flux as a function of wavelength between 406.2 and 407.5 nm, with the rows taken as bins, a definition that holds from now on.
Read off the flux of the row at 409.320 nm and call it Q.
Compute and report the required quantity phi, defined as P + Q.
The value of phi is 1.33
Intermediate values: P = 0.8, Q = 0.537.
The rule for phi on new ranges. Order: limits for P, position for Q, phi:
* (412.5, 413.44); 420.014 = 1.08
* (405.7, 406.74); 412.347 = 1.19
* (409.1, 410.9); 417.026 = 1.54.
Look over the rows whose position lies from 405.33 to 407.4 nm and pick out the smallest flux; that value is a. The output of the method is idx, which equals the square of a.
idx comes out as 0.263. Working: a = 0.513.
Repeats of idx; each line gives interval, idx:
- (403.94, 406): 0.263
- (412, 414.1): 0.327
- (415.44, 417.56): 0.275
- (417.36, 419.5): 0.275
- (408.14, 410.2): 0.208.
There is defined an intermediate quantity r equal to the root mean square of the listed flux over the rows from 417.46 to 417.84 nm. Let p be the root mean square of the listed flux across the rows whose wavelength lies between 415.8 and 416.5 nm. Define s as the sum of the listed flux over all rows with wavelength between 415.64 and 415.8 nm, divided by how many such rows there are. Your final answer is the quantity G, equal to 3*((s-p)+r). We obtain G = 1.6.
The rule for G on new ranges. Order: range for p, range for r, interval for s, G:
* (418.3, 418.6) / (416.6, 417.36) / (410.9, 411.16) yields 1.7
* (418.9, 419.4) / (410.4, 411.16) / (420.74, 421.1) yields 1.5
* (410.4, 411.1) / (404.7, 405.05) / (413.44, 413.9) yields 2.1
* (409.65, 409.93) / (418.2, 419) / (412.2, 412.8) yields 2.0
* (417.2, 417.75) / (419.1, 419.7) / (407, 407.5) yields 2.0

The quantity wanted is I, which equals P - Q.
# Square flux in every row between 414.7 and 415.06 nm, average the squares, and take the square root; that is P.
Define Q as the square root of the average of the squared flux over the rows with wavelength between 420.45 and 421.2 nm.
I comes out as 0.03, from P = 0.65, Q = 0.619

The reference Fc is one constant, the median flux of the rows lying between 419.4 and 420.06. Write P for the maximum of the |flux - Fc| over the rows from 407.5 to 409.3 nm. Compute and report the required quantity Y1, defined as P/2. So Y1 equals 0.037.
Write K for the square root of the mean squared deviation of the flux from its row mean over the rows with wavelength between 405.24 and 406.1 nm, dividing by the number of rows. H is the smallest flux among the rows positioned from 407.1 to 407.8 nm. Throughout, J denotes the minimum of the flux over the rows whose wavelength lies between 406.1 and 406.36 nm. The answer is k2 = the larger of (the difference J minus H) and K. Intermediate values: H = 0.543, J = 0.572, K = 0.059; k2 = 0.06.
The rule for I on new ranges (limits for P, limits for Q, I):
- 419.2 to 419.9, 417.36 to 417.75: 0.04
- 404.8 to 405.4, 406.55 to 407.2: 0.03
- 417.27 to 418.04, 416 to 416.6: -0.09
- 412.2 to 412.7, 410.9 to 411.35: 0.06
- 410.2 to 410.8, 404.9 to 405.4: -0.08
